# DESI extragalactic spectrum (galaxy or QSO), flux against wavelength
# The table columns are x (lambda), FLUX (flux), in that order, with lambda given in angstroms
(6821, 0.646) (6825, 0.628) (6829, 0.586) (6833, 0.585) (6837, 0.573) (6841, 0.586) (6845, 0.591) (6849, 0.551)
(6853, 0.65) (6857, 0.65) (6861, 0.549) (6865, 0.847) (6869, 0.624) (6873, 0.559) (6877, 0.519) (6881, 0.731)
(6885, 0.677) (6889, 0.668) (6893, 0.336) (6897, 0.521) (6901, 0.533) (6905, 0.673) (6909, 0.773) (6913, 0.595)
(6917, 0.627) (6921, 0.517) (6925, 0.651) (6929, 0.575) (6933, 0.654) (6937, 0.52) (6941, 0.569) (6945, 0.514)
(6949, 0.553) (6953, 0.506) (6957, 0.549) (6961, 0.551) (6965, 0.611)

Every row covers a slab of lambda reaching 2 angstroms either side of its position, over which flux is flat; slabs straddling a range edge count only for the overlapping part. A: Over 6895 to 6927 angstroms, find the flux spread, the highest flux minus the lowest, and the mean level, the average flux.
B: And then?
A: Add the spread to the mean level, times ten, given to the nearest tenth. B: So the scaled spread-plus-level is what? 8.7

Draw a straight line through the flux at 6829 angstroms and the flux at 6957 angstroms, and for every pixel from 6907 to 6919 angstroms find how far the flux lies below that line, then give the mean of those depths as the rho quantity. -0.10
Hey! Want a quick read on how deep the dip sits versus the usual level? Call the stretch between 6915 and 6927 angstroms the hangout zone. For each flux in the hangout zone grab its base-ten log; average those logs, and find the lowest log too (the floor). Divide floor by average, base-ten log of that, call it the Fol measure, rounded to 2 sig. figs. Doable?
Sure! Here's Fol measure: 0.10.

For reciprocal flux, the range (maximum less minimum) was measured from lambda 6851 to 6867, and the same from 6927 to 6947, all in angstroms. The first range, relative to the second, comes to 1.5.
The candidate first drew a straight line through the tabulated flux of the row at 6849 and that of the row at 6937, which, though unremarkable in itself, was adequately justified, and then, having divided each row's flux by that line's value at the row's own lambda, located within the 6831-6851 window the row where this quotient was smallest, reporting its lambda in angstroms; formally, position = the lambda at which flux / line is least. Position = 6849 angstroms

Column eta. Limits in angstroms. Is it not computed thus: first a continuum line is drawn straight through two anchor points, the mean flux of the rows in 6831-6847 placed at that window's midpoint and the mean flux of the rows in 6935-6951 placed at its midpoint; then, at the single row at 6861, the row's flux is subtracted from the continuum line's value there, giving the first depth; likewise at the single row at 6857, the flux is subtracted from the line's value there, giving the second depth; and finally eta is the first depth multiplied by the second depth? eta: -0.002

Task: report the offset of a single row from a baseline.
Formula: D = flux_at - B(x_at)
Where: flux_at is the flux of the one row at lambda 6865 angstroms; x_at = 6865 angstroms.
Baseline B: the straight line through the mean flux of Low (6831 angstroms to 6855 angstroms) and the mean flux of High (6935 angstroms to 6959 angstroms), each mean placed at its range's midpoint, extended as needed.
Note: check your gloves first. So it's 0.27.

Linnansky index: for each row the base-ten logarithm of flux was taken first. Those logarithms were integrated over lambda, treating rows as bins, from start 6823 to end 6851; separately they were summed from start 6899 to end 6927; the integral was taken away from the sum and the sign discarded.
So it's 5.1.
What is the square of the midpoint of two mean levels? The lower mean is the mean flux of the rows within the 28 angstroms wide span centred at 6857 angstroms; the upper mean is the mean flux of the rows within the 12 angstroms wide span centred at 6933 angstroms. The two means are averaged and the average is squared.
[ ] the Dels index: 0.37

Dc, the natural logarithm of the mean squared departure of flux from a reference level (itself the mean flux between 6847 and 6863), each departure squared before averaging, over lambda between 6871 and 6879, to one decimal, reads -5.5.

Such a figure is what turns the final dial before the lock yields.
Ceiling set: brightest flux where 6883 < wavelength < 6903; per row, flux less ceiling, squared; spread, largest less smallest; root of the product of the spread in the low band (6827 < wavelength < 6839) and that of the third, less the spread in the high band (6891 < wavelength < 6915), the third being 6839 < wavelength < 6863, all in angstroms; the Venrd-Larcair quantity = -0.110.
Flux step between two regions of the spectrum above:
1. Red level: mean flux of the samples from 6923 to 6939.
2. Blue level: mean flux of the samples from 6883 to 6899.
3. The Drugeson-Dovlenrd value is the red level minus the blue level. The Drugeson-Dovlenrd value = 0.05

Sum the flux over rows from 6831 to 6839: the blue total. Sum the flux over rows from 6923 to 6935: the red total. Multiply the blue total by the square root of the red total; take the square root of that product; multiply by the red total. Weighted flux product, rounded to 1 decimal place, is 2.4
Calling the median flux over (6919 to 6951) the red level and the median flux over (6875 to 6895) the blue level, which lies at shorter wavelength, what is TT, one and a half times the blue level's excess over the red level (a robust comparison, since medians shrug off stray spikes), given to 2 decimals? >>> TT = 0.16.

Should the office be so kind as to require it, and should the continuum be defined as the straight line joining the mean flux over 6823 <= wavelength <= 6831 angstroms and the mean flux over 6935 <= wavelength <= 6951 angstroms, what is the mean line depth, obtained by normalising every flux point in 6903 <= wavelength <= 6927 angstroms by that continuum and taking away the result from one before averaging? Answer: -0.15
